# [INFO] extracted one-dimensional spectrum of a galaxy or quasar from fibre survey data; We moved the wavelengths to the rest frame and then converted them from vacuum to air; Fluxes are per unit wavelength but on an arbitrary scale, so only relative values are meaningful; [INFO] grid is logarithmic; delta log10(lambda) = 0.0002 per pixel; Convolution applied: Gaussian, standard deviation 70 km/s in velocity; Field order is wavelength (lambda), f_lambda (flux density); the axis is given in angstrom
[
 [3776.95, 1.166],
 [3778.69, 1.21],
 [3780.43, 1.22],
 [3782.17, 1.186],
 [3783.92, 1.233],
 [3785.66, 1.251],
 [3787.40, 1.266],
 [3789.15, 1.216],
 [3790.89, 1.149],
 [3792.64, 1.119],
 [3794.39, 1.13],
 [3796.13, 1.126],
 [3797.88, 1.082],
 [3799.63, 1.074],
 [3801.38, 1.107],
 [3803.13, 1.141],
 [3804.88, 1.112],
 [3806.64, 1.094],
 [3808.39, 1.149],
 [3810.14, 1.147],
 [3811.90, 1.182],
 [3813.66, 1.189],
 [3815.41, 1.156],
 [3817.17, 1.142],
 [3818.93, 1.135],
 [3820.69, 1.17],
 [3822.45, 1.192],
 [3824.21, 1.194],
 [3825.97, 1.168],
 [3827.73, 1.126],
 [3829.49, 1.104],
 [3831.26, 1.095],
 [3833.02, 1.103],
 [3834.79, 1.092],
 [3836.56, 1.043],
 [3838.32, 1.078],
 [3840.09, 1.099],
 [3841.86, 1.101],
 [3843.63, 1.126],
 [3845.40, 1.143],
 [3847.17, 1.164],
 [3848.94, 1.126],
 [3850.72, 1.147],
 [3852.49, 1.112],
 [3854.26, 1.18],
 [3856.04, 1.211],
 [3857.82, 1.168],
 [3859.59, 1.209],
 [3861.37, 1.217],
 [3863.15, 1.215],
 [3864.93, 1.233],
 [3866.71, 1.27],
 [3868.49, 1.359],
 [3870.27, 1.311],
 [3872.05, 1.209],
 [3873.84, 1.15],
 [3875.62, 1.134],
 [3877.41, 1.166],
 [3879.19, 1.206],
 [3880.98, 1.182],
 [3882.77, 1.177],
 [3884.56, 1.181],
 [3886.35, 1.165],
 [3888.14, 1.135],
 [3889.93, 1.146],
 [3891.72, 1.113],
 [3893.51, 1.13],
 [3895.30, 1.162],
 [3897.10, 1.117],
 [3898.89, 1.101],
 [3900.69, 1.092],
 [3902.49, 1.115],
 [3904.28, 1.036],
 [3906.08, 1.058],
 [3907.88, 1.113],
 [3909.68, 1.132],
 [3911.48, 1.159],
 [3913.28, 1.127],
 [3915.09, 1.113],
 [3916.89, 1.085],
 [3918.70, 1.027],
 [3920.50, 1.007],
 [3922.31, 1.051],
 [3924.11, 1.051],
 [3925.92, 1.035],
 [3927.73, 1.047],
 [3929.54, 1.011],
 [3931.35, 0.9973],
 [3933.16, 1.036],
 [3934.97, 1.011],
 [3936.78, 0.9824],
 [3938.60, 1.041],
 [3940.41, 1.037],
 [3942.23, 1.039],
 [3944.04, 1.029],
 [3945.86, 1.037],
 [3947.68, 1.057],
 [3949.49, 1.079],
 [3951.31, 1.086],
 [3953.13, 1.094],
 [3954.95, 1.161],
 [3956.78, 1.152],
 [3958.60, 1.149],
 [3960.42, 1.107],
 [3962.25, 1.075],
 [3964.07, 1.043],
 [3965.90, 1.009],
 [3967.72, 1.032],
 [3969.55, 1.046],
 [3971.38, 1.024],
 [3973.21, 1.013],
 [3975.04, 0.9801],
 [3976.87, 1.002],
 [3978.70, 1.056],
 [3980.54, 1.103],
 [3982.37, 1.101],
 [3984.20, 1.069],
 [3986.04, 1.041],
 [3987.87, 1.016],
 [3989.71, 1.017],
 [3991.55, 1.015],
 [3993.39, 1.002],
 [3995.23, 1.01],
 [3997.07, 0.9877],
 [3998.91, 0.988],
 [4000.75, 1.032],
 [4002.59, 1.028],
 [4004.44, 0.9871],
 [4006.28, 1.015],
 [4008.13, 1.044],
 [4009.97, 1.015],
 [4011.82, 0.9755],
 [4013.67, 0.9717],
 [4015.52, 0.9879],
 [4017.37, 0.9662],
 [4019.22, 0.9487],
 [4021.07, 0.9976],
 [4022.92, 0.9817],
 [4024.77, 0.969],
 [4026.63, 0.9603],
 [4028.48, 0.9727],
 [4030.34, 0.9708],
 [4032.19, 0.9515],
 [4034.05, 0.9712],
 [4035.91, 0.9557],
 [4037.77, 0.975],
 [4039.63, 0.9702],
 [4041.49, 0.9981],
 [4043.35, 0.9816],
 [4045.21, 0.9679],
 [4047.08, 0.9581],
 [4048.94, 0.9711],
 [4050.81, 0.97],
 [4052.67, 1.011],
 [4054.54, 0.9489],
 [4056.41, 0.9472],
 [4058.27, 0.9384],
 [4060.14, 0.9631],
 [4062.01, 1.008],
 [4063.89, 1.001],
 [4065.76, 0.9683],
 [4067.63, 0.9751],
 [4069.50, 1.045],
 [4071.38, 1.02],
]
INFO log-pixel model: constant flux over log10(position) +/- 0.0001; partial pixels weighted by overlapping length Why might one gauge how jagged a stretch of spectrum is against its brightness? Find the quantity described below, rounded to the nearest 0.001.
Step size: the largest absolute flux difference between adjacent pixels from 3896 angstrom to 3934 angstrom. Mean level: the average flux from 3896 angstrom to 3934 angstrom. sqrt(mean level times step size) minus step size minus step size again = 0.133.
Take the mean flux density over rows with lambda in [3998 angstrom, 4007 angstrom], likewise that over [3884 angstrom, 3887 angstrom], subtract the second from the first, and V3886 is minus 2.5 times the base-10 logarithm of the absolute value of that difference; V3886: 2.0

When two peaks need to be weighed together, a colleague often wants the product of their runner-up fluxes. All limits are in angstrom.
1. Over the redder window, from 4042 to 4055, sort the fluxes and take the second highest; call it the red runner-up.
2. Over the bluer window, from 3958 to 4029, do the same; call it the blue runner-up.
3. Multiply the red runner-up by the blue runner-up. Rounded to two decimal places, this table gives 1.09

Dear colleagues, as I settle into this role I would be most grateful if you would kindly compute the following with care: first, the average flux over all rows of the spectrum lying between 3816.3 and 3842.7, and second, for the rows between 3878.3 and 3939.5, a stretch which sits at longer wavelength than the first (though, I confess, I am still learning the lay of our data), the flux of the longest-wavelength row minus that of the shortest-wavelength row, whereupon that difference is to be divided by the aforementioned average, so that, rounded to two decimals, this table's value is -0.15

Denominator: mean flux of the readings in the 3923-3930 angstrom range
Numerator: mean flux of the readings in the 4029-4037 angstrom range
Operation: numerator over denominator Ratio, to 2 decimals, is 0.93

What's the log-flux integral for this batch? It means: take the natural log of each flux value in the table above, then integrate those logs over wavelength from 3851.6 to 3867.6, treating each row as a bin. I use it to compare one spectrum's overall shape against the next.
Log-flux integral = 2.9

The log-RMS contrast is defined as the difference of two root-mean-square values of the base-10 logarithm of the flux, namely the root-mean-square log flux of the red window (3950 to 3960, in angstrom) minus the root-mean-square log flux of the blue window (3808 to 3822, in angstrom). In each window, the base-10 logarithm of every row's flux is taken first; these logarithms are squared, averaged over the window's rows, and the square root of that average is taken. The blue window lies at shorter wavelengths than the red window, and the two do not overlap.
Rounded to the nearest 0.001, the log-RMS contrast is -0.011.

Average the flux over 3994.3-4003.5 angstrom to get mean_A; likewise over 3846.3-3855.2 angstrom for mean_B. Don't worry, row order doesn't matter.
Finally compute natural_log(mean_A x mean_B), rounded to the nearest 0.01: 0.15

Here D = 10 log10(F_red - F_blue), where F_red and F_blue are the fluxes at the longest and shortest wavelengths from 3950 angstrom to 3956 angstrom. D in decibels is -11.2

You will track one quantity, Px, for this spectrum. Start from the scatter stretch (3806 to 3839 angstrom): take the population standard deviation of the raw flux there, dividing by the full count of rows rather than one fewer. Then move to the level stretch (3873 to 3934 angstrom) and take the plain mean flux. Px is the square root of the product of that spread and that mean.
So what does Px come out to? 0.22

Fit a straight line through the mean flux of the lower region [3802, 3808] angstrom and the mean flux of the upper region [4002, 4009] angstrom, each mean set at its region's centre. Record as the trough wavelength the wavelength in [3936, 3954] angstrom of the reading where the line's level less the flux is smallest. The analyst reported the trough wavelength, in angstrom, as 3953.13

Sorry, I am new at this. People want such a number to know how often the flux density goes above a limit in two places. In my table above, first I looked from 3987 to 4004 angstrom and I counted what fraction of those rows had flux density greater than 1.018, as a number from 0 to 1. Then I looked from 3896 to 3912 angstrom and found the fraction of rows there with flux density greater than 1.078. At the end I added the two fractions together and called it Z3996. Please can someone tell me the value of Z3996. 1.00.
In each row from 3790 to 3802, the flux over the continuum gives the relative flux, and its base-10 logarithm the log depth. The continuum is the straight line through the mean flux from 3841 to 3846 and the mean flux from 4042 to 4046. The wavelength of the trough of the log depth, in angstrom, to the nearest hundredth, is 3799.63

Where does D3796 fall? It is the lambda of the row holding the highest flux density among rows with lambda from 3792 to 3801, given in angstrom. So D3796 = 3794.39 angstrom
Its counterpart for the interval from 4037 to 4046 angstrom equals 4041.49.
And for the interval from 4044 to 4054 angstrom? 4052.67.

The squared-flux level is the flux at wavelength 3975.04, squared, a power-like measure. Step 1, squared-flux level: 0.96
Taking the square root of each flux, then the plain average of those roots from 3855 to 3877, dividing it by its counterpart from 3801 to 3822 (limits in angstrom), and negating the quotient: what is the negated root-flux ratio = -1.03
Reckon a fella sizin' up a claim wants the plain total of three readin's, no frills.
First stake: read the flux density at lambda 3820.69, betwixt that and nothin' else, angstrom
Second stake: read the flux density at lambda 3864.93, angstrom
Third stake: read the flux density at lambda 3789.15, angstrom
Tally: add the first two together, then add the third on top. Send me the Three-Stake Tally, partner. 3.62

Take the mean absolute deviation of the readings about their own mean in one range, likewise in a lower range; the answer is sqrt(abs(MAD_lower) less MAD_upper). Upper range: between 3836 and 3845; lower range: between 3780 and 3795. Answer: 0.15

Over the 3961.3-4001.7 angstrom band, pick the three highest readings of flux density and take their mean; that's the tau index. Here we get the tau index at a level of 1.09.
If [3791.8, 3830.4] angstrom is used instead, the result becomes 1.19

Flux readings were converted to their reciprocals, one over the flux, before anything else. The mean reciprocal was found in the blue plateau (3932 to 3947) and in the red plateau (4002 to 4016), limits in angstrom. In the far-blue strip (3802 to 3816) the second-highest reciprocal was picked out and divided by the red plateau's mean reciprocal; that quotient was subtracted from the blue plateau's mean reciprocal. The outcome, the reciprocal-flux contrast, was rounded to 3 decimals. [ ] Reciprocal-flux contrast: 0.073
